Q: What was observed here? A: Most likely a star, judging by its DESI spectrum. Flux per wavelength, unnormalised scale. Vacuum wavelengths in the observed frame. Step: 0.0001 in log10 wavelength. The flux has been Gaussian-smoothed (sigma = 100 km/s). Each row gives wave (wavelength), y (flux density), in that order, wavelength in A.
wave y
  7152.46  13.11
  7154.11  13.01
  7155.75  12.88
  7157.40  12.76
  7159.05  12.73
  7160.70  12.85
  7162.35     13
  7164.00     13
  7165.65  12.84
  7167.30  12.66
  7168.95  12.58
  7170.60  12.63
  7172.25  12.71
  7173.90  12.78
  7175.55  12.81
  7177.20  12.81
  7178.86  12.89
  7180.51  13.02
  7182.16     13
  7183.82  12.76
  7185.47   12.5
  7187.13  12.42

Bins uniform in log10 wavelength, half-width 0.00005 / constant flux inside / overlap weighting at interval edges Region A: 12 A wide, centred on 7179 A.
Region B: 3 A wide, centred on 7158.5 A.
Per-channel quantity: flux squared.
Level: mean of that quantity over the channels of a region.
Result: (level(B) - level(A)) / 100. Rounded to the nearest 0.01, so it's -0.03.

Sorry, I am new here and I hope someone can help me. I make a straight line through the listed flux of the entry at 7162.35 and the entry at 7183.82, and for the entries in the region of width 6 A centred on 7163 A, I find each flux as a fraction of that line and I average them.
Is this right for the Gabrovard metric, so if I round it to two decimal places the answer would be 0.99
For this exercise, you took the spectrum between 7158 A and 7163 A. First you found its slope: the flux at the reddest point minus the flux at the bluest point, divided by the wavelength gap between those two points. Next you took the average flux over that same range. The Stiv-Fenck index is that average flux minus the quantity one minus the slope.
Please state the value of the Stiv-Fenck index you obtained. 11.9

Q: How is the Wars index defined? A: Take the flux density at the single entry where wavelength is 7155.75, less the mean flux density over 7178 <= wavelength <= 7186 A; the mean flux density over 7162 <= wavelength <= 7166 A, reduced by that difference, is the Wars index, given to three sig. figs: 12.9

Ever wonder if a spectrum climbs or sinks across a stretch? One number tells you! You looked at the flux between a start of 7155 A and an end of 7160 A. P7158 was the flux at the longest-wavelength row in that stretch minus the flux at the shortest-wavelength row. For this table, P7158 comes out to -0.15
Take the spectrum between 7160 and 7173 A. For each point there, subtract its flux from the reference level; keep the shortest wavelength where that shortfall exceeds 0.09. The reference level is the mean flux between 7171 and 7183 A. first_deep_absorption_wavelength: 7167.30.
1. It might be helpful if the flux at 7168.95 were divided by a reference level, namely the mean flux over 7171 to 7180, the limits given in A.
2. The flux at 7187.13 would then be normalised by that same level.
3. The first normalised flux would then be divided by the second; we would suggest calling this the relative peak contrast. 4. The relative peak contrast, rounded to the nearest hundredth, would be 1.01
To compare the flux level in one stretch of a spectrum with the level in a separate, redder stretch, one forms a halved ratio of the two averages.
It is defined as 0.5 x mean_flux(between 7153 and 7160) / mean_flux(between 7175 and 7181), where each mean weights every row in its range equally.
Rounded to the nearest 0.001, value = 0.499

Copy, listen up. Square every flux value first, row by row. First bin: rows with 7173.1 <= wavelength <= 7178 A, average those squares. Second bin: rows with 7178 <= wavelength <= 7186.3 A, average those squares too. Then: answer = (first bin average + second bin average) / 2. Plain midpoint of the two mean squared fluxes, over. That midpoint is 164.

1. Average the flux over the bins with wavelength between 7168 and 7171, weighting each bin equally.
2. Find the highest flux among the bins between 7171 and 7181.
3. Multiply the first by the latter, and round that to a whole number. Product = 164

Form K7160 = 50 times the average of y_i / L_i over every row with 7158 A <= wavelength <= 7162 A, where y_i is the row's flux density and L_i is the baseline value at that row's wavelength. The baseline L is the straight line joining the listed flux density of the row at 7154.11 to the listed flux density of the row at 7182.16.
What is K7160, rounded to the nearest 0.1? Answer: 49.2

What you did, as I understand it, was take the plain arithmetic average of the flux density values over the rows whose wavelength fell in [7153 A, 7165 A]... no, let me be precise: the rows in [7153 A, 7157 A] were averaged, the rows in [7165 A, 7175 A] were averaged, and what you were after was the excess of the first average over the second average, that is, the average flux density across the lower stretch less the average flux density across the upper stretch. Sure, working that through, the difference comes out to 0.24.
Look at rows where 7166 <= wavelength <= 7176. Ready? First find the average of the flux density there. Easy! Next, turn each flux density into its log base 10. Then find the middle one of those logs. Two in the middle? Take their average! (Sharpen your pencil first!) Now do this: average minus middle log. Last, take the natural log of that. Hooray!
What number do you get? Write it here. 2.45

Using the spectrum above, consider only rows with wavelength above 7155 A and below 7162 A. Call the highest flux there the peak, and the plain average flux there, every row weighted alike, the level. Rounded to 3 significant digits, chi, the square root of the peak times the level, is 12.8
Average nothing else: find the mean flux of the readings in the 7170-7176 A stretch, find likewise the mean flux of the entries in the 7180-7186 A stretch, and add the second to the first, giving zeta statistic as 25.6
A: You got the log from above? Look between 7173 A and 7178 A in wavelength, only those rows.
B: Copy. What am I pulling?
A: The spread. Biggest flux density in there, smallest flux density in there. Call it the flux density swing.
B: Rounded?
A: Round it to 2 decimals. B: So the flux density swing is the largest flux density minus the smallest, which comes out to 0.03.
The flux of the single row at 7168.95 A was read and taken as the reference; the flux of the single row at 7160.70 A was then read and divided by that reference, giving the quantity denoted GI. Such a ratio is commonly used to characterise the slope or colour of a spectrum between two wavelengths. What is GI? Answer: 1.021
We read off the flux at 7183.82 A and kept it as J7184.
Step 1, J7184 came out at 12.76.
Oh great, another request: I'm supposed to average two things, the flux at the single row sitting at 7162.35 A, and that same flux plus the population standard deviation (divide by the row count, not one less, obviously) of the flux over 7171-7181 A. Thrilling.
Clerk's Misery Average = 13.0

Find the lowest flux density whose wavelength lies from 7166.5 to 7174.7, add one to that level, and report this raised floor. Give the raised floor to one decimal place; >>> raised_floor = 13.6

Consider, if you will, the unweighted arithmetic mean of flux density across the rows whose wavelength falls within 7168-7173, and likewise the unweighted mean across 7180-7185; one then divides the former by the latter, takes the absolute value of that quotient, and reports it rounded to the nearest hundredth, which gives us 0.98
